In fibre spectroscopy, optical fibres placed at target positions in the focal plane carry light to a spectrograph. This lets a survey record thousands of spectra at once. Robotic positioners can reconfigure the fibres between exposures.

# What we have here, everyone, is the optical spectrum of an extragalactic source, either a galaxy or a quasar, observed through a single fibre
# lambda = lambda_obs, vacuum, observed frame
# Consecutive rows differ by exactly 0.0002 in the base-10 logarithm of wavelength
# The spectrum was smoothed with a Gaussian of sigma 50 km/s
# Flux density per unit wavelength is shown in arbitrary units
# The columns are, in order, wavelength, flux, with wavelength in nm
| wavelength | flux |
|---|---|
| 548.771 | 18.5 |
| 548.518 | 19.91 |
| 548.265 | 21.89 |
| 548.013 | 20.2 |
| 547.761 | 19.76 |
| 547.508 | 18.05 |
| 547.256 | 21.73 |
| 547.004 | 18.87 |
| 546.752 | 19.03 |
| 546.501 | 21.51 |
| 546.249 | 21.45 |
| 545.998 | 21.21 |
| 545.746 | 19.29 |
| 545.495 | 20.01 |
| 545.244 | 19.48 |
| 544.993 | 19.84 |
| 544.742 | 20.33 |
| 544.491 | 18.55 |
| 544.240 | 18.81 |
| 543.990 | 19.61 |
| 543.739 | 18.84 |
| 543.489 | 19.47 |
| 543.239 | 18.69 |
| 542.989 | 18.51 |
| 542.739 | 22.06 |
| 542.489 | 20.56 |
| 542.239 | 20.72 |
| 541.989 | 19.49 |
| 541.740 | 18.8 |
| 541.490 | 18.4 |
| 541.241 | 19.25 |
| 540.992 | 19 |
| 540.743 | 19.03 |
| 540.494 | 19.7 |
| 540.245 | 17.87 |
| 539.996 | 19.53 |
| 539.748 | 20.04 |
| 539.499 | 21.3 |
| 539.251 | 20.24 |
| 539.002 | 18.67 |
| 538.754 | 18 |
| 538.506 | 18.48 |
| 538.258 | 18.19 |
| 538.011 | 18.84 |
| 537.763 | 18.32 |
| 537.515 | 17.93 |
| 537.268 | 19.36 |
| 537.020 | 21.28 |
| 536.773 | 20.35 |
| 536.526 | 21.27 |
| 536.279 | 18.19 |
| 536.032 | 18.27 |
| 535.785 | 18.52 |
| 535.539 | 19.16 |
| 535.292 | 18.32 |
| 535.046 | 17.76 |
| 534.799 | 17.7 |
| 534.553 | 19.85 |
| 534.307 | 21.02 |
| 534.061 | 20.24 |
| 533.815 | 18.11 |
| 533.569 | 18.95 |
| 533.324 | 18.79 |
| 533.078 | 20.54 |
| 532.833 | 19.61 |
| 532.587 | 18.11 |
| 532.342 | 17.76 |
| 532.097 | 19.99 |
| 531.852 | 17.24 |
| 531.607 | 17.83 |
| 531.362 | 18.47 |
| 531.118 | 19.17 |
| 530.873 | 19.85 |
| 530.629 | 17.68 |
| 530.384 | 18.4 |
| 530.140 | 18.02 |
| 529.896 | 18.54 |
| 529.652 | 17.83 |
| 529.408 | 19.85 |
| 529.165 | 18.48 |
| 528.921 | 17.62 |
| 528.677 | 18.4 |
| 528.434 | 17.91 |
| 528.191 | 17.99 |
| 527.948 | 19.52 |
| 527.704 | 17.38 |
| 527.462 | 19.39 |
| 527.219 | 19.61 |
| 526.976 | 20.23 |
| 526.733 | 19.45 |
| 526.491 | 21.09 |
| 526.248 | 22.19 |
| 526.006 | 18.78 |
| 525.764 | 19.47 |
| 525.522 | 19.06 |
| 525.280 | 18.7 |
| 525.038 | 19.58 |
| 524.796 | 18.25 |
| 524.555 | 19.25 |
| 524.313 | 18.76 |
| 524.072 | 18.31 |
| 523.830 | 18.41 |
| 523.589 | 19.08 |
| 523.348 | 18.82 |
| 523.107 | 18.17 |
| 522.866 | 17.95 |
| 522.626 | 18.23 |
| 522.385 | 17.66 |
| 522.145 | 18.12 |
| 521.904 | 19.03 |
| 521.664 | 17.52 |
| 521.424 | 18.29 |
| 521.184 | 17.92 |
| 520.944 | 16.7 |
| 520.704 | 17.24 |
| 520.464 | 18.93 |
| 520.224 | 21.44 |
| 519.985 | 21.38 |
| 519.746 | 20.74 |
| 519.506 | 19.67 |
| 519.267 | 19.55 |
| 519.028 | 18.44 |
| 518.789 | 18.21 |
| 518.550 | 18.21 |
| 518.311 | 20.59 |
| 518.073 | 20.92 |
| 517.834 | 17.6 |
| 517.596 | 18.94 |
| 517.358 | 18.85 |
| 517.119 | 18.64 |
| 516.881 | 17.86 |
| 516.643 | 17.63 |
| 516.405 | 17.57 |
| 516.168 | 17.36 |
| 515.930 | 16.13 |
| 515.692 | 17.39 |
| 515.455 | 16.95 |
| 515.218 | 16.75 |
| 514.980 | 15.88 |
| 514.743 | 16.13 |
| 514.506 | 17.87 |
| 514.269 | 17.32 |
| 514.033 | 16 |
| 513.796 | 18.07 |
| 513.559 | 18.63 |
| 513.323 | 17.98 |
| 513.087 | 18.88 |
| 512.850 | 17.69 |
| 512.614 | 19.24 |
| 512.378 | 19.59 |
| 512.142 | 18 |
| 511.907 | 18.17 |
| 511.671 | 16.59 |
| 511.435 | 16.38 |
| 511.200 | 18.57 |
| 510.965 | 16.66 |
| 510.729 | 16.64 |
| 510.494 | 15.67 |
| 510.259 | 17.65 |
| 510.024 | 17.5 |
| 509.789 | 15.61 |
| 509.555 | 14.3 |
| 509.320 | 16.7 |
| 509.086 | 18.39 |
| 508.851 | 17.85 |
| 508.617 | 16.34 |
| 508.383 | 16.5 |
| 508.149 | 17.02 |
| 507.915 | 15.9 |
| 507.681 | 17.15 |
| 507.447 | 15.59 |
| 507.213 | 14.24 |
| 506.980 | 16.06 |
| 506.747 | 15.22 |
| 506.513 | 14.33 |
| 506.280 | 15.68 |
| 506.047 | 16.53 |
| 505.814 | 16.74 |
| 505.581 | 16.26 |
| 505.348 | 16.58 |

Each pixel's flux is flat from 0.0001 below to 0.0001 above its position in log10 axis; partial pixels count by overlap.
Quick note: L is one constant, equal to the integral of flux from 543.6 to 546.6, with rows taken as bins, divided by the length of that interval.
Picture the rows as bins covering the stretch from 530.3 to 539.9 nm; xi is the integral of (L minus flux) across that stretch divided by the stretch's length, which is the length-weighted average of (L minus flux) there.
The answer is 0.9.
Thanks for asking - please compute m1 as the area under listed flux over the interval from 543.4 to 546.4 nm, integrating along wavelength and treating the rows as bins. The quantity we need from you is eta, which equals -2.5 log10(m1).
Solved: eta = -4.43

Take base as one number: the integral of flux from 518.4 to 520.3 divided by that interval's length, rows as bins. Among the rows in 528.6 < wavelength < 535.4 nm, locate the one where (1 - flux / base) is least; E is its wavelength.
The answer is 534.307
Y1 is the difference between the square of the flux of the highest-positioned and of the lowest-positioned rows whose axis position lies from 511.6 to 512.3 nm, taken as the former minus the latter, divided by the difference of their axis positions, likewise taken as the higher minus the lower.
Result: 104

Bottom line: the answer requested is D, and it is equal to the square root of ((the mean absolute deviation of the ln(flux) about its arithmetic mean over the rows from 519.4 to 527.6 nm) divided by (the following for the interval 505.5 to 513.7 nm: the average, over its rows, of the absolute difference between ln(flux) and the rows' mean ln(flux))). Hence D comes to 0.87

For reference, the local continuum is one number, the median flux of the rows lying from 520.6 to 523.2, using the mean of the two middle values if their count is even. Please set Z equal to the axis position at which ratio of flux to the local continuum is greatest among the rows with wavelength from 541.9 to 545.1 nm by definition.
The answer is 542.739 nm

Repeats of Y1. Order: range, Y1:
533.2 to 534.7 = 33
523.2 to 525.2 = 17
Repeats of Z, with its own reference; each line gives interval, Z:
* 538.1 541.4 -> 539.499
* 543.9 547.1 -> 546.501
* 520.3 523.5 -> 521.904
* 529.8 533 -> 532.097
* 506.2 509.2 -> 509.086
